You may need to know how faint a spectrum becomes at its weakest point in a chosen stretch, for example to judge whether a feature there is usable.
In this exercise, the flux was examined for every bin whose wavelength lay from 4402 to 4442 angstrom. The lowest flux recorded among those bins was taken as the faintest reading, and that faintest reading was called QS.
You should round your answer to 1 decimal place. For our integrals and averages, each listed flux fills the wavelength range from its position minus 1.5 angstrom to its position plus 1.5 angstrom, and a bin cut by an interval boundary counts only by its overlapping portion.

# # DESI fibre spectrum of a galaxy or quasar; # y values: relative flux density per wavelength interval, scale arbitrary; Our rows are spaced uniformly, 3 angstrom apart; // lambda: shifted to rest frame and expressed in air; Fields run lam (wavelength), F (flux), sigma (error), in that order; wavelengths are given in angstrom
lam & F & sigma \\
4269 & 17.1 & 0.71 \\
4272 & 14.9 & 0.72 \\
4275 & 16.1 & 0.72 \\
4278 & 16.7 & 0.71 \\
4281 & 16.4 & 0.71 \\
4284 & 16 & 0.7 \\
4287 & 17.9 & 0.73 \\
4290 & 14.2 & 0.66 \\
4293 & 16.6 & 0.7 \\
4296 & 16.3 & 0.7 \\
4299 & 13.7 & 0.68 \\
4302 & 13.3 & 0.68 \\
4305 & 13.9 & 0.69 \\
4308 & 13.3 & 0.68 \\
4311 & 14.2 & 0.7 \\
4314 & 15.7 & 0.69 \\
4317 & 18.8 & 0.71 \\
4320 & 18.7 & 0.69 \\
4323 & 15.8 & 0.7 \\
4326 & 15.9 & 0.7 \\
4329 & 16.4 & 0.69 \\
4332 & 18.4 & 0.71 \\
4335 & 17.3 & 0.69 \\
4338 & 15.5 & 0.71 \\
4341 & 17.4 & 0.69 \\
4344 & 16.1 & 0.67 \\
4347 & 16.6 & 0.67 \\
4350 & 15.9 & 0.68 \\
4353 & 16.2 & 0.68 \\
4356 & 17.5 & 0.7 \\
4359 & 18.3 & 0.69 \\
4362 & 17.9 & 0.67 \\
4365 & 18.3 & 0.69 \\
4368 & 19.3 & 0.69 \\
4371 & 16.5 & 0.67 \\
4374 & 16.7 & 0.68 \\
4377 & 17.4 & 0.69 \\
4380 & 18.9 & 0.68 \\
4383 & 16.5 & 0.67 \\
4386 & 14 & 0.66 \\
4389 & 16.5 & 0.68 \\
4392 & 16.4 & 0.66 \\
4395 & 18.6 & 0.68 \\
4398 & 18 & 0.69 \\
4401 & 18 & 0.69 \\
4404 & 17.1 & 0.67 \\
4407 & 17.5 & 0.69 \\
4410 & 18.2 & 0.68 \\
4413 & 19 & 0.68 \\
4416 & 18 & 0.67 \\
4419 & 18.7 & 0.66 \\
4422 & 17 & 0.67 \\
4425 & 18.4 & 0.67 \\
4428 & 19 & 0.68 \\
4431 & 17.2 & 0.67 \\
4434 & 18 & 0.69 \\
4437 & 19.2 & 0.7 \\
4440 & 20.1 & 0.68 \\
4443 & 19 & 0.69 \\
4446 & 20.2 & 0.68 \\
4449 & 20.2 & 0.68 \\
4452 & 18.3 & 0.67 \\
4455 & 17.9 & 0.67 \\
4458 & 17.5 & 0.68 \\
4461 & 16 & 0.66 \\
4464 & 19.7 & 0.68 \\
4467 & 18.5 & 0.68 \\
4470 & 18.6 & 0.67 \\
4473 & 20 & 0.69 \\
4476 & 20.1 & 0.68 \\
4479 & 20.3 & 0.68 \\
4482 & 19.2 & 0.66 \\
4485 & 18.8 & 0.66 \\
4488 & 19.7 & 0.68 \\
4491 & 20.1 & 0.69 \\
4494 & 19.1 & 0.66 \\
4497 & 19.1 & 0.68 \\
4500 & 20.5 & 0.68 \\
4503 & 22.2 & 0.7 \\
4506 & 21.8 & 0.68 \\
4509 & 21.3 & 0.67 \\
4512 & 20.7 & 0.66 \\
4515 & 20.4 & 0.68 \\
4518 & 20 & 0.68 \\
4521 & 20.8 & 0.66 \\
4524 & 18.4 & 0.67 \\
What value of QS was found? 17.0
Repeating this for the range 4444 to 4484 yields 16.0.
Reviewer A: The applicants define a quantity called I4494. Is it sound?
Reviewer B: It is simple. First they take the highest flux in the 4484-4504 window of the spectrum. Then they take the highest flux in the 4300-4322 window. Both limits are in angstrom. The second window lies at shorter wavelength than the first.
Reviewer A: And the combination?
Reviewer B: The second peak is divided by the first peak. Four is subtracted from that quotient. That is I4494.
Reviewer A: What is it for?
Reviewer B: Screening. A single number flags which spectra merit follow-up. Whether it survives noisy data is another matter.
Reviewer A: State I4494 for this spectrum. -3.15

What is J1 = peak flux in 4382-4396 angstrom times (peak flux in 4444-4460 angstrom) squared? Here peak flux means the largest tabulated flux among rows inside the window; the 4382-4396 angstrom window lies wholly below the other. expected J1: 7590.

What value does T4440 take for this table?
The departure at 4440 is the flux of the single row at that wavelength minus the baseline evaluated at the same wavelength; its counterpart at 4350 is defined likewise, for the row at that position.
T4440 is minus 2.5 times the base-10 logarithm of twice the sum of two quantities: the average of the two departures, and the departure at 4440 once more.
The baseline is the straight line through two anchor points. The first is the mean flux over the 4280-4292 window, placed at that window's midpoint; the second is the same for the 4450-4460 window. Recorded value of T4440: -2.0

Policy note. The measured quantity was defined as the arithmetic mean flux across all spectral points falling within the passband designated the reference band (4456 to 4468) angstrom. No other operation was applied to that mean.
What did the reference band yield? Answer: 17.9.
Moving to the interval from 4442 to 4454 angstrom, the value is 19.4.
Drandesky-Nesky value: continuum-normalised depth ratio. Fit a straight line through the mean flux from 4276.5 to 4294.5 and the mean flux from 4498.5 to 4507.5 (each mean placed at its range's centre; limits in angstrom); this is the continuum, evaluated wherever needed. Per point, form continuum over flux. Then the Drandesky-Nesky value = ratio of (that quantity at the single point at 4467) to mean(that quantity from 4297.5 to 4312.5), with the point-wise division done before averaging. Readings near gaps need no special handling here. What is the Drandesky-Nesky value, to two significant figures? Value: 0.91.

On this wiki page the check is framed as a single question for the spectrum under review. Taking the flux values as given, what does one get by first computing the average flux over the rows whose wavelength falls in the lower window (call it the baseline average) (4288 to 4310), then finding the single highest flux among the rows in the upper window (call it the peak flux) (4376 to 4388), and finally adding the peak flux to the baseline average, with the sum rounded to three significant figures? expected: 33.4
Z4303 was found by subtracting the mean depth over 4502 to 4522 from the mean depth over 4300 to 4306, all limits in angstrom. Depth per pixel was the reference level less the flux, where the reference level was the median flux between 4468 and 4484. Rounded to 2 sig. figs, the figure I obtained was 7.4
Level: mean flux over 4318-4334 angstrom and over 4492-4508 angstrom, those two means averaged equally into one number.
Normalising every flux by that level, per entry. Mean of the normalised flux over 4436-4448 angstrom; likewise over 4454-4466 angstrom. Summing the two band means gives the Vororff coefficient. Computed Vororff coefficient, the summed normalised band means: 1.99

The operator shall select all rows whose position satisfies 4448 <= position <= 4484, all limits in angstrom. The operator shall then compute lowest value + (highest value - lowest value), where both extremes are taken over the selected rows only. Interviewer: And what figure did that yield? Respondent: 20.3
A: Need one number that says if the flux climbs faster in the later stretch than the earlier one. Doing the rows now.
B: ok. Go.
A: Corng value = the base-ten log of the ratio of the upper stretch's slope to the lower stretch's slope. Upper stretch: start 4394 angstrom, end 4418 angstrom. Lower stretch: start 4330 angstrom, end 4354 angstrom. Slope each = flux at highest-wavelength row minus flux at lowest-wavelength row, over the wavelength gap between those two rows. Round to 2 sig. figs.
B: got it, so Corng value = -0.56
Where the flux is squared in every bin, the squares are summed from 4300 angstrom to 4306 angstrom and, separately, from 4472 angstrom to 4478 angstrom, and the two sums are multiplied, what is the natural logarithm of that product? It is 12.6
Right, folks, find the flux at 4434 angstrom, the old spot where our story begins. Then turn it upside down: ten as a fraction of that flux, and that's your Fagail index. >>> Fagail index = 0.556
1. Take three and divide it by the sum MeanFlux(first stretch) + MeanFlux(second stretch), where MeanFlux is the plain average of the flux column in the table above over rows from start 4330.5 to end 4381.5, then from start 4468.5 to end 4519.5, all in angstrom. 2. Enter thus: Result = 0.0802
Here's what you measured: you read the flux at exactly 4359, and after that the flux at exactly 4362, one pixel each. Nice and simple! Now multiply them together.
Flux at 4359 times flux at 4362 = 328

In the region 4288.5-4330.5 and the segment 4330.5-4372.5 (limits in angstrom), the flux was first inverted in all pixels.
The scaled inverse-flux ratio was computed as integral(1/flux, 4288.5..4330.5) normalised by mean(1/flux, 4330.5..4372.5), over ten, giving 4.7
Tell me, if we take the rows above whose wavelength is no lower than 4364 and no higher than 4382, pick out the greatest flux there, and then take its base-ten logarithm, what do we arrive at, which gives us 1.29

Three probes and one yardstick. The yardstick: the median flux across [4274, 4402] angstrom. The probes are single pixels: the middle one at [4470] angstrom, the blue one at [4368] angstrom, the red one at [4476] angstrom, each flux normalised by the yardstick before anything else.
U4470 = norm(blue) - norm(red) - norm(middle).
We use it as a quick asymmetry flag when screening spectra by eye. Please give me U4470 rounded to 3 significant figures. -1.18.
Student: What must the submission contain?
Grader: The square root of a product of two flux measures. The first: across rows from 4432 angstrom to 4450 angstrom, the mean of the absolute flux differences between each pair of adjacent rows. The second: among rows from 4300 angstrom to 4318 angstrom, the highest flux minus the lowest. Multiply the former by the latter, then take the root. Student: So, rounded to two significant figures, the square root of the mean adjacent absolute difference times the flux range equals 2.2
